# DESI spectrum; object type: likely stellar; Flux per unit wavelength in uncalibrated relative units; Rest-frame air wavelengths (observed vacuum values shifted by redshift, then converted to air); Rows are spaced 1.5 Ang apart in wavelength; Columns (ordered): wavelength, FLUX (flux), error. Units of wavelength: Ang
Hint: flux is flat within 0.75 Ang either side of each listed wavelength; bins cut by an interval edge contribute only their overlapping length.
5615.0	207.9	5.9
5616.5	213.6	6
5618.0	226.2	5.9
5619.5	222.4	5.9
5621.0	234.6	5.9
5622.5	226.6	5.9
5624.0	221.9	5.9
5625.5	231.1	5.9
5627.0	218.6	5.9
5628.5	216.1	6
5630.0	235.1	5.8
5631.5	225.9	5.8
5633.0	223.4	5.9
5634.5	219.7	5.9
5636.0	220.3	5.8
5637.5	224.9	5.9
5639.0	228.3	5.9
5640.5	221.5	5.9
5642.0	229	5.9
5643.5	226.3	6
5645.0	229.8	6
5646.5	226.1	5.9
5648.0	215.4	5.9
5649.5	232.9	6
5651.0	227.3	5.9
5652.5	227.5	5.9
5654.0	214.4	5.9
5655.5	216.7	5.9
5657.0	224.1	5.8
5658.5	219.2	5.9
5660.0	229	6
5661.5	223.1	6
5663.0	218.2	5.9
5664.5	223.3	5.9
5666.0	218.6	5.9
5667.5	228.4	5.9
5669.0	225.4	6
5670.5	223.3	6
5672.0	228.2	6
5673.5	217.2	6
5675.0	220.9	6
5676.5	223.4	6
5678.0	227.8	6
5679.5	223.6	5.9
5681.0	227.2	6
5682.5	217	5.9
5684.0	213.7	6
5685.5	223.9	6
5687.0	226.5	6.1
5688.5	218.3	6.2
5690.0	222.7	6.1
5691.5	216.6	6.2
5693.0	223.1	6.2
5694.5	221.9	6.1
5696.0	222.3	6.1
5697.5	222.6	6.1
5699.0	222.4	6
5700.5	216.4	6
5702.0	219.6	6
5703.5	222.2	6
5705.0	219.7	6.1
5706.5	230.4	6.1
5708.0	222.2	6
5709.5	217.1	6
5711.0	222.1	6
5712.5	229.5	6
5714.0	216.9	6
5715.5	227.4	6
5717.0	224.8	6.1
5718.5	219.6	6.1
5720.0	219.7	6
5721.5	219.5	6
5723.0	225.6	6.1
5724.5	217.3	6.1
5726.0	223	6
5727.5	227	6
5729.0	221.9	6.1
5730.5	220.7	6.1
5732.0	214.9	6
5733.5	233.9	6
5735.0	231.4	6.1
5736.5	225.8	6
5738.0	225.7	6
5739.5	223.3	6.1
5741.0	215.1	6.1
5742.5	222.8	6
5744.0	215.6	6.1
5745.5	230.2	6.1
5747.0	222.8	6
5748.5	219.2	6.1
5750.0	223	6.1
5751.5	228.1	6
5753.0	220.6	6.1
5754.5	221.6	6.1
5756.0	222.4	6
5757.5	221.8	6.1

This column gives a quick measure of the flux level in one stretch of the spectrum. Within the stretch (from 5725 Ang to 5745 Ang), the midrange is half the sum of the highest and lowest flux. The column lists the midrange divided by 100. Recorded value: 2.24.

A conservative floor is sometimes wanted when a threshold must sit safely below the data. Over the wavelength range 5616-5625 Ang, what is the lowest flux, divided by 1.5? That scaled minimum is 142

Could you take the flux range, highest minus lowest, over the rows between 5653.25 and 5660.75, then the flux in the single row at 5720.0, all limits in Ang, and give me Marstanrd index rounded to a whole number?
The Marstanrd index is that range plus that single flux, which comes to 234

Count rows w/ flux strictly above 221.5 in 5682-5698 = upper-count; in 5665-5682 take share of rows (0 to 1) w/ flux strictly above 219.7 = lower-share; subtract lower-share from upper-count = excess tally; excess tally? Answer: 6.2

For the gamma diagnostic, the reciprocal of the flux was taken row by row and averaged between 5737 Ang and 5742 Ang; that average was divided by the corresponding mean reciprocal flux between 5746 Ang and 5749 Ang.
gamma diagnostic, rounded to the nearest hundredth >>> 1.00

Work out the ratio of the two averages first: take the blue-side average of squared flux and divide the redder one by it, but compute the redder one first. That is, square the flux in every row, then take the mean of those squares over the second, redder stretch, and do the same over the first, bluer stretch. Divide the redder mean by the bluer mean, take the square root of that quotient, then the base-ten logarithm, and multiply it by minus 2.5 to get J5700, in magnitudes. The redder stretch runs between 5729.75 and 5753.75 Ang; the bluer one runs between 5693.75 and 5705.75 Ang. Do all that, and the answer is -0.012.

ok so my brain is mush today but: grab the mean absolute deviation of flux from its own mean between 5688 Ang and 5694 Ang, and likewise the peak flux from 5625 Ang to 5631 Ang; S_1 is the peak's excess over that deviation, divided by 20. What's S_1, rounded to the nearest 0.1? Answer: 11.6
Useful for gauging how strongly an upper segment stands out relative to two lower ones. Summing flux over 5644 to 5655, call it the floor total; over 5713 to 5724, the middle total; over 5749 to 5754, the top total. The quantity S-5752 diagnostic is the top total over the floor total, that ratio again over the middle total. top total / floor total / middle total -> 0.0003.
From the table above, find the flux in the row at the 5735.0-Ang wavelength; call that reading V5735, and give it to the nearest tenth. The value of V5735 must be 231.4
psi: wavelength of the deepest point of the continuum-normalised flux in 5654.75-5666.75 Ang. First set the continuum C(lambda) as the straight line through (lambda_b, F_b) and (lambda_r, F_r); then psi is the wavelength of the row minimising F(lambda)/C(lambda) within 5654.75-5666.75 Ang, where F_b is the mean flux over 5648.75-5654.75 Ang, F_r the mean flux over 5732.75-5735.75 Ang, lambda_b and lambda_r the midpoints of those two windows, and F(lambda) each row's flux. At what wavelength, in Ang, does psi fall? 5655.5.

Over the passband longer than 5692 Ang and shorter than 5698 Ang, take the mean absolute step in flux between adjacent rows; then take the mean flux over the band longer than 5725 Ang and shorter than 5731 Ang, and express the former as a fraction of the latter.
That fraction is 0.003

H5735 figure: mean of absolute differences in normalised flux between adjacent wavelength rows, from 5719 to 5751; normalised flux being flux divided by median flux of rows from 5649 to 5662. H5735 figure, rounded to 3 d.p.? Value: 0.026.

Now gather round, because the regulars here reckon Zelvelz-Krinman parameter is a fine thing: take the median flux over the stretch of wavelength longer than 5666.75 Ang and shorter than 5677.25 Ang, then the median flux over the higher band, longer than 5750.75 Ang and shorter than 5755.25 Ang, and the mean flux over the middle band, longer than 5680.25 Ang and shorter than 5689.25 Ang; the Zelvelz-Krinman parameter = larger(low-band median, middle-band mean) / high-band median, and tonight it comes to 1.01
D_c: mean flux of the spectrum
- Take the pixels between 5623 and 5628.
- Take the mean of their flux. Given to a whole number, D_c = 224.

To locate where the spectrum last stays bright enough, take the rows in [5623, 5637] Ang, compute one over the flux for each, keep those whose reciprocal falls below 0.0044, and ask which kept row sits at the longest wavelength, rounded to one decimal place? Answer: 5630.0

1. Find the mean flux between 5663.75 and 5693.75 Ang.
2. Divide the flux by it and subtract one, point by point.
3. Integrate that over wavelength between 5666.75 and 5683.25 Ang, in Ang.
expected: 0.10 Ang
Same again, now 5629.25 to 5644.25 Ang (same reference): 0.20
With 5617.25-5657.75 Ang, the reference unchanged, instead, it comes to 0.40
